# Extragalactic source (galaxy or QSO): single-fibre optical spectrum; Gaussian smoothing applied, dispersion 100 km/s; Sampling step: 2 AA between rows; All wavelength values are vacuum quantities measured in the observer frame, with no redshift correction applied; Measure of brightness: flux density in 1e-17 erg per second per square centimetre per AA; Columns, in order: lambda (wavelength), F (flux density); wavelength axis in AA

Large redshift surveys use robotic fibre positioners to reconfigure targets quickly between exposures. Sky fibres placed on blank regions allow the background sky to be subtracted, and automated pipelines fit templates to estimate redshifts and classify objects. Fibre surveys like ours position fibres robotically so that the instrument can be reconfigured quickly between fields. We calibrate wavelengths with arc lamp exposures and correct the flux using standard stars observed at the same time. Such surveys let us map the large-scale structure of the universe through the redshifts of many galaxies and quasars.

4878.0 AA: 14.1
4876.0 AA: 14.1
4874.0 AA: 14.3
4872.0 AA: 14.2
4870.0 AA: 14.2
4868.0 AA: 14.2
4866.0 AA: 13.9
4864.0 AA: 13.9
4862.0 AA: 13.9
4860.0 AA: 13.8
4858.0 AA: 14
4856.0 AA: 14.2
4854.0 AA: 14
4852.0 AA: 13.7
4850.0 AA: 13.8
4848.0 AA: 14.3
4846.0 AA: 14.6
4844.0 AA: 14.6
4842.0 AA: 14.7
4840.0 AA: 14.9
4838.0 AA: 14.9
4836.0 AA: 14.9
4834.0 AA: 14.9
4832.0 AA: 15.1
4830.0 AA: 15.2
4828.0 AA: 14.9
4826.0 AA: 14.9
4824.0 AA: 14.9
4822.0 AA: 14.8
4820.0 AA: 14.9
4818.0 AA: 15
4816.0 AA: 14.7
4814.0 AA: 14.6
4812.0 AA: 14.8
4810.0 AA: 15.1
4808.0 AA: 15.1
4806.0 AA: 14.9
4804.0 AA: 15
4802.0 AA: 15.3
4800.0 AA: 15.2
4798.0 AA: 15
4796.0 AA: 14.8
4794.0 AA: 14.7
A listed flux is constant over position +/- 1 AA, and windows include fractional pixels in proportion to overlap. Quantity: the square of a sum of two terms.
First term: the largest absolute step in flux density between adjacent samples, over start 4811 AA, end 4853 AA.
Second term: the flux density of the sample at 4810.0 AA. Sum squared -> 243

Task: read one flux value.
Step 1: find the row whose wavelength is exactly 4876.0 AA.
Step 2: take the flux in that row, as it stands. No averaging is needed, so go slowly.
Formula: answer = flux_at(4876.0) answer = 14.1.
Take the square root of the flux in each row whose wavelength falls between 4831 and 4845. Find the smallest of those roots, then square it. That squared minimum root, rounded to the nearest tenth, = 14.6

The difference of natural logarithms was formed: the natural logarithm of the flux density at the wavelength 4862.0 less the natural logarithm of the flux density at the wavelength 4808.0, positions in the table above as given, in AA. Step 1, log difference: -0.08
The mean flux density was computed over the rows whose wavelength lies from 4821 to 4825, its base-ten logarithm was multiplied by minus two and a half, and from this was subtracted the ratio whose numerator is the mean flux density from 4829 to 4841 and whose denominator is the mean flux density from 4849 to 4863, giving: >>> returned -4.006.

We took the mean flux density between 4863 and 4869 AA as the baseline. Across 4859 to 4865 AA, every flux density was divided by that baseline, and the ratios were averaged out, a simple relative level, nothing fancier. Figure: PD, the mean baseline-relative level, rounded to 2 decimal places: 0.99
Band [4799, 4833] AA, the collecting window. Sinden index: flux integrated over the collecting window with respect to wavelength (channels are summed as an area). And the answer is 509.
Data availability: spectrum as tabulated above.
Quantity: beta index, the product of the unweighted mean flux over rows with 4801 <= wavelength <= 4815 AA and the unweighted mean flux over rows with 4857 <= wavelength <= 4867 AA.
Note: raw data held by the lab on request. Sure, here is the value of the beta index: 208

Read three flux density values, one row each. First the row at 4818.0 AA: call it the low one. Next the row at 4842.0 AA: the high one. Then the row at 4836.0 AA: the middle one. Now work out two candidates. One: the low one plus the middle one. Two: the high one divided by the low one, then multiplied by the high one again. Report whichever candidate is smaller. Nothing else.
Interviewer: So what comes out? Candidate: 14.4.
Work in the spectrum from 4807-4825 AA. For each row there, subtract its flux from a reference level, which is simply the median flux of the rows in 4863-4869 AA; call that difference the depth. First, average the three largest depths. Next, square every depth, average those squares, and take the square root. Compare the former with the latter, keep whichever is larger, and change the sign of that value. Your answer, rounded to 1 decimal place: -1.0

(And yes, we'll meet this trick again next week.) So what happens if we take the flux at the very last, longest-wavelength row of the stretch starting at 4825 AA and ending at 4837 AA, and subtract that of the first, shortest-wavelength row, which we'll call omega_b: 0.0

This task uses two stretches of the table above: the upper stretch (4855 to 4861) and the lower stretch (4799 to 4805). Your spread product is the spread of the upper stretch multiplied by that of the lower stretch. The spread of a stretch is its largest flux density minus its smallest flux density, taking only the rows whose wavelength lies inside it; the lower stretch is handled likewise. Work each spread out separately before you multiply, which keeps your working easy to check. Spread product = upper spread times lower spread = 0.12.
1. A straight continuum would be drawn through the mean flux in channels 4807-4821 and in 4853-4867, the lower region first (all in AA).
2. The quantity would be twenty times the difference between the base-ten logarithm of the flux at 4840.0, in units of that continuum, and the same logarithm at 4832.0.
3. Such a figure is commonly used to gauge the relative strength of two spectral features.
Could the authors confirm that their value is 0.0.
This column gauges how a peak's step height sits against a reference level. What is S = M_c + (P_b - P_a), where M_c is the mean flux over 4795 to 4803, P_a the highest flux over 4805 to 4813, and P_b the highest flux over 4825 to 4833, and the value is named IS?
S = 15.2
